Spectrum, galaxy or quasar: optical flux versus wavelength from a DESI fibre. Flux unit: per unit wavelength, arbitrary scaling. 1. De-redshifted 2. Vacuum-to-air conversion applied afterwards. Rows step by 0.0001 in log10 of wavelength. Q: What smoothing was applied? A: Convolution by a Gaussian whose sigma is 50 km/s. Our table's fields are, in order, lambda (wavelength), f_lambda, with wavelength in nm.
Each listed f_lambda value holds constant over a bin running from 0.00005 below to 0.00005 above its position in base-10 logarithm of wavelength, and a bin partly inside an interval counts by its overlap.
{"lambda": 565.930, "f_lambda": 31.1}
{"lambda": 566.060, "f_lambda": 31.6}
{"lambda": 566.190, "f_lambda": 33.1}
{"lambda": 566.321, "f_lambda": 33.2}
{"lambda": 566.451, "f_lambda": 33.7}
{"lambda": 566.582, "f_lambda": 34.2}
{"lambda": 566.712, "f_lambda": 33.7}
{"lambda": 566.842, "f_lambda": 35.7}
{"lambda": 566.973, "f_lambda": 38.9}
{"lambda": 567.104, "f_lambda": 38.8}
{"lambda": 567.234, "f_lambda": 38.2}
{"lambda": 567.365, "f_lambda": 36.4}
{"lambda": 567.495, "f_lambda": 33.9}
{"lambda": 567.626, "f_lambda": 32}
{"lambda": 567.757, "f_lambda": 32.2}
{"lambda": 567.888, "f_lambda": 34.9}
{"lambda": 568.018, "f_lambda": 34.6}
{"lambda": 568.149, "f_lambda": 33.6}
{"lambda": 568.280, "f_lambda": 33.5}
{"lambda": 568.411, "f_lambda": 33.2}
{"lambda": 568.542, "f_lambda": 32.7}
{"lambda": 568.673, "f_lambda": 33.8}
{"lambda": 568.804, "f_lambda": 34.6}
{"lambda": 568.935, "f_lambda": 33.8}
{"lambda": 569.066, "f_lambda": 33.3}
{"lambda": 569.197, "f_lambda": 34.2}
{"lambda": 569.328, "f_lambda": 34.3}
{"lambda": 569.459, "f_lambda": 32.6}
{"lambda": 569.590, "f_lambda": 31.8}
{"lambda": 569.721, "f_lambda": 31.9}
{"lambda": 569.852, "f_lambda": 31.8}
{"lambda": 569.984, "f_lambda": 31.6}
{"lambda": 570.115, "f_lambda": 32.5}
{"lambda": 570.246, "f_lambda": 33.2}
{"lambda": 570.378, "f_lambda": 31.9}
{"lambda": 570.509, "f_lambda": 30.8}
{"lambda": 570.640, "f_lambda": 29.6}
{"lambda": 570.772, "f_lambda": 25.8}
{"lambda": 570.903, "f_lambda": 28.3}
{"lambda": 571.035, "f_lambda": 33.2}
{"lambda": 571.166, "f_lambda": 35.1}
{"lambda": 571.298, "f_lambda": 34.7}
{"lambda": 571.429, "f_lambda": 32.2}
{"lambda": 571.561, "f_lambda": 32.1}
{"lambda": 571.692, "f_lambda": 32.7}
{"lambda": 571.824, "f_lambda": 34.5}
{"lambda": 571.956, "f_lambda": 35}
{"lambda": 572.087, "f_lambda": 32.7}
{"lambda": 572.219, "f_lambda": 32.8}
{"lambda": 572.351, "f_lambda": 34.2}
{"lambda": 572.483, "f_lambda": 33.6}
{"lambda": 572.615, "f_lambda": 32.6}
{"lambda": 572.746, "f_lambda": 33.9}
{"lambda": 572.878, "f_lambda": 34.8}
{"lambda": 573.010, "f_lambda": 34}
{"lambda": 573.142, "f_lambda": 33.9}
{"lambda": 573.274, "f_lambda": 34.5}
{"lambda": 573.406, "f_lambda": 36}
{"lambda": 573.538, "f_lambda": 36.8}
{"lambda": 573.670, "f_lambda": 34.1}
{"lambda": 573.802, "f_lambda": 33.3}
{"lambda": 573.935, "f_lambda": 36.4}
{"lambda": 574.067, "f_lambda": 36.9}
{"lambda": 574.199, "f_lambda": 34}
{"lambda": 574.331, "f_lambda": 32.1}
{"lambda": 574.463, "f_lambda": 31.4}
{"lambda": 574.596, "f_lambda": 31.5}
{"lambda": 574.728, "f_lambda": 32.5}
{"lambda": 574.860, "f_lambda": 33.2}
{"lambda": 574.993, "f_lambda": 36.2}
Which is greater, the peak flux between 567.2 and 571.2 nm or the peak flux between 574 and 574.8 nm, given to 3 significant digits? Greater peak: 38.2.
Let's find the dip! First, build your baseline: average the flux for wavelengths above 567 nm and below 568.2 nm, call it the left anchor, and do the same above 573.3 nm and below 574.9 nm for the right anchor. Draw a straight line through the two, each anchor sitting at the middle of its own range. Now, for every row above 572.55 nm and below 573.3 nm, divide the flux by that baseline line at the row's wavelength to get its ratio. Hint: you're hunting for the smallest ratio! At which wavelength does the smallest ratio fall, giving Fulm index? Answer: 572.615 nm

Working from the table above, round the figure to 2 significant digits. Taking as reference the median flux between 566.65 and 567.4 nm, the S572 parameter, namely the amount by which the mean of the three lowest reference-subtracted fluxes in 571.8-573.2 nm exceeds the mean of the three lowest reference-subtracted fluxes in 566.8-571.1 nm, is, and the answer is 4.8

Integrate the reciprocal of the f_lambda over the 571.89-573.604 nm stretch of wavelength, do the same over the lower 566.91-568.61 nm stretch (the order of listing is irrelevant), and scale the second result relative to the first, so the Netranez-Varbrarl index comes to 0.98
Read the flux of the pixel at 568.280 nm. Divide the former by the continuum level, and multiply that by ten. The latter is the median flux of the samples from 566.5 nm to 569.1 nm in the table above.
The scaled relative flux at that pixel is 9.9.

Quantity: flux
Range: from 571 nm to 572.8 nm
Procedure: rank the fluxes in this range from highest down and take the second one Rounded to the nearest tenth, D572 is 35.0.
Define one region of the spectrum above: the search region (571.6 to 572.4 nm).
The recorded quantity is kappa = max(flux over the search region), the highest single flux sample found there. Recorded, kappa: 35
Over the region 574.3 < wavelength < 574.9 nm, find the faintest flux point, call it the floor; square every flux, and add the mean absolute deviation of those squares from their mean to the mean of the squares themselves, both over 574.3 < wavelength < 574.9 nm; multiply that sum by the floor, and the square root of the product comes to 183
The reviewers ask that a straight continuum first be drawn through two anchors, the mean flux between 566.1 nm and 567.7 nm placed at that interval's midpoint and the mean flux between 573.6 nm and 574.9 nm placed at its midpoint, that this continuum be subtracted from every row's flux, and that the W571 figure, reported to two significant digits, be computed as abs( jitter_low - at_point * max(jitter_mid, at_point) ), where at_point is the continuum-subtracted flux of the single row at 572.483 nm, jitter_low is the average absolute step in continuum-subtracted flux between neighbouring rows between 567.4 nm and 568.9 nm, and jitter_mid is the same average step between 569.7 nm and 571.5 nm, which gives 1.4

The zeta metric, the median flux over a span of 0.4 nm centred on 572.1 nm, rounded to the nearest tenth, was 32.8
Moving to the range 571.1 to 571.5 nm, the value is 34.7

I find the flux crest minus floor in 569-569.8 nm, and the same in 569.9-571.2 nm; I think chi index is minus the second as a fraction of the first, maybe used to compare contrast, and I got -3.7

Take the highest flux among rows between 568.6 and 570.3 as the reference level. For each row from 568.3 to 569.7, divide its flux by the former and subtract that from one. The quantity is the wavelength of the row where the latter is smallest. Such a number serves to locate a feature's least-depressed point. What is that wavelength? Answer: 568.804 nm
